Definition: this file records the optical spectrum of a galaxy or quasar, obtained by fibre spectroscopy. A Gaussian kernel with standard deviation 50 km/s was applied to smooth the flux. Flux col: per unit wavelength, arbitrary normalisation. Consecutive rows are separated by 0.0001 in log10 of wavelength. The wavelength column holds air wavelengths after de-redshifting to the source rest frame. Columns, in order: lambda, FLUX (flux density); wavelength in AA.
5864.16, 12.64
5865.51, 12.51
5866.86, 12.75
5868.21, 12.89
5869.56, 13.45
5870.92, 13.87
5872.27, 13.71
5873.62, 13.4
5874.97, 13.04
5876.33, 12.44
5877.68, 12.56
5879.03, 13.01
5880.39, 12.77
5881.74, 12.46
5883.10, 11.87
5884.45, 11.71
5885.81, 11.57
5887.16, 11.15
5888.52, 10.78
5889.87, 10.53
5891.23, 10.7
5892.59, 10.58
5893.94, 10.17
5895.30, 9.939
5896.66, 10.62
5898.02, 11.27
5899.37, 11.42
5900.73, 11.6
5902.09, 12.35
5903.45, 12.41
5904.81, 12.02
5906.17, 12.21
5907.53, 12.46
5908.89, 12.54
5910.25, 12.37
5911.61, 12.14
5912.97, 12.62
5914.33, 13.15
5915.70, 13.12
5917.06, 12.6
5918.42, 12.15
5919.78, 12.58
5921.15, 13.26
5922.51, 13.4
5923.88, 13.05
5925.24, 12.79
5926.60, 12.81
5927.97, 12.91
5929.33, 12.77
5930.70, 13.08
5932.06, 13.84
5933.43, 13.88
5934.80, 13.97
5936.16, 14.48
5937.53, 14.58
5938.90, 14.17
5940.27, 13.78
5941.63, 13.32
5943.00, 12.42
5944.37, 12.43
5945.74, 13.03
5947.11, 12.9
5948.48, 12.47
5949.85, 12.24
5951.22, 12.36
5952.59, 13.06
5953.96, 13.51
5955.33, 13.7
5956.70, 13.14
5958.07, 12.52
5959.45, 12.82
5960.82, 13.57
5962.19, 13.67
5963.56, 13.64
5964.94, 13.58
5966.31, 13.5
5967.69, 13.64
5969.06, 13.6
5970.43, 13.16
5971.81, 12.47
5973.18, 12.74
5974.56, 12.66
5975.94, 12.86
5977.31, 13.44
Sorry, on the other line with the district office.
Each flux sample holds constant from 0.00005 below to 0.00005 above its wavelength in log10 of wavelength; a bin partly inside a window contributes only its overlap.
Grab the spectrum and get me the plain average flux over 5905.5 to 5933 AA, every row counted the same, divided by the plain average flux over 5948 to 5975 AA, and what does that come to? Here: 0.976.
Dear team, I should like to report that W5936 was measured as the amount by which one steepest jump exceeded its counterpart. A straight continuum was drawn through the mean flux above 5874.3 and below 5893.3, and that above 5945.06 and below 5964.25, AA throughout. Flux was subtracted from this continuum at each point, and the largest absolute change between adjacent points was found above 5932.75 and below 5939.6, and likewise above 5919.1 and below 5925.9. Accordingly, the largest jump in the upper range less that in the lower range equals -0.17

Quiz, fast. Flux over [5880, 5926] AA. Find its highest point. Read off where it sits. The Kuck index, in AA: 5922.51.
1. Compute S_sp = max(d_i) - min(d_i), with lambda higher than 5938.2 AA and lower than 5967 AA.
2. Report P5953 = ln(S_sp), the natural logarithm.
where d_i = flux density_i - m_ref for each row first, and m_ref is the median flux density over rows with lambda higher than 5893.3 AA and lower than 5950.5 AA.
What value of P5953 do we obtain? 0.66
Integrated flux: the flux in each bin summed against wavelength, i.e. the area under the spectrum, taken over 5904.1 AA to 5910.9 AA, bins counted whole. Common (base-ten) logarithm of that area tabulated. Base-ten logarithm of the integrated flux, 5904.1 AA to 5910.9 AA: 1.92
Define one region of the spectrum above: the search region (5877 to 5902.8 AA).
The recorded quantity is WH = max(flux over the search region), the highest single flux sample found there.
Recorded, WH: 13.01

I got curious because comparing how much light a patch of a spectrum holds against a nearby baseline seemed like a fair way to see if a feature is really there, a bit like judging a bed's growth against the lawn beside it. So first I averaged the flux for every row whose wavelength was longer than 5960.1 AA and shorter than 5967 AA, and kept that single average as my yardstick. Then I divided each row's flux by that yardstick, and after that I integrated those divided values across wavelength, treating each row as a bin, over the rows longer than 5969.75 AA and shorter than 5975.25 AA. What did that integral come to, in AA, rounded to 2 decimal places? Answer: 5.16 AA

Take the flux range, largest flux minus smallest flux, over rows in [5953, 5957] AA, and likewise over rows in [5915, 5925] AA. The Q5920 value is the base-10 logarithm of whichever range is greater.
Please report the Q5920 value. 0.10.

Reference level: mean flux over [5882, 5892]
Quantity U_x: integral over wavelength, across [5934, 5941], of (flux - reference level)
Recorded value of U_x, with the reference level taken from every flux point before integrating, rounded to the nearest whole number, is 21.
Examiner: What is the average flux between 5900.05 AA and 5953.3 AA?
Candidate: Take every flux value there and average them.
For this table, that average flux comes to 12.9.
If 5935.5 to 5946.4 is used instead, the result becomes 13.5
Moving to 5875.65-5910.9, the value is 11.7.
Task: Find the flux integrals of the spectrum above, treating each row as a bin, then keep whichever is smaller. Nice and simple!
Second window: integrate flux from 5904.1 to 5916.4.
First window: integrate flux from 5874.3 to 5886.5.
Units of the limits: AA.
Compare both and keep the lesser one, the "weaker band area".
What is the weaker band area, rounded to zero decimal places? 151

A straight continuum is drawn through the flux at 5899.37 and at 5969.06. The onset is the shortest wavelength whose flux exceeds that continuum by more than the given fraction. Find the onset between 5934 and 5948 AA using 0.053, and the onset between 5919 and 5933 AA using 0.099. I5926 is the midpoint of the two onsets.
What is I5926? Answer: 5928.7 AA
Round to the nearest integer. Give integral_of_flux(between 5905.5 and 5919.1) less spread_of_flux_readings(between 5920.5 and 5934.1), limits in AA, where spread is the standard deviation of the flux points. 170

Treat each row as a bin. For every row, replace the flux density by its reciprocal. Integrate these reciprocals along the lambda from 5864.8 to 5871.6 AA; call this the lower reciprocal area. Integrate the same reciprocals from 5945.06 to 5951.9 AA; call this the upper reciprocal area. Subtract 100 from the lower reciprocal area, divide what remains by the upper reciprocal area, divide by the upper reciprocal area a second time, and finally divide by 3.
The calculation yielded -112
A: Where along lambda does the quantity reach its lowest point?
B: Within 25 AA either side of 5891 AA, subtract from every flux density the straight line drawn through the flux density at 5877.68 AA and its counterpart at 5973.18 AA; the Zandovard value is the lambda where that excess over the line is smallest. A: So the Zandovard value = 5895.30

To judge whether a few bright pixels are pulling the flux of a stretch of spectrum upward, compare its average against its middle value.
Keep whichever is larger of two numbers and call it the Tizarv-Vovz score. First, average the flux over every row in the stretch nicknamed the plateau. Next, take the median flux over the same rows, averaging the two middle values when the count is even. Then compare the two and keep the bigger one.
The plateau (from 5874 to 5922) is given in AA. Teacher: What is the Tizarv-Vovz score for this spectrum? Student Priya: 12.2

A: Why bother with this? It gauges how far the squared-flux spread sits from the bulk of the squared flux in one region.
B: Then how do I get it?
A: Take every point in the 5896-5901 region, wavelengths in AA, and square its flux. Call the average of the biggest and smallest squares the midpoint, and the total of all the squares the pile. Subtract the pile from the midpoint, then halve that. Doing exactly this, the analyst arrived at -191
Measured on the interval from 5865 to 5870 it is -249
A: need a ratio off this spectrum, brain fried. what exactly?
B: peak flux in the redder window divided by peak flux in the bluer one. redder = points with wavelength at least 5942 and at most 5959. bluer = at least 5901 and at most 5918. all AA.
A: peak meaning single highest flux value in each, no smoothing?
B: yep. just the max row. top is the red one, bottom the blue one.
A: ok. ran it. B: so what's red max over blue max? 1.04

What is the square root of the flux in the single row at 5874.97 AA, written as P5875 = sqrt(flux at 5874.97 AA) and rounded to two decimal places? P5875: 3.61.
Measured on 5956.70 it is 3.62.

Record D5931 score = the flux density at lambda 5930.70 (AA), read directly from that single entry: 13.08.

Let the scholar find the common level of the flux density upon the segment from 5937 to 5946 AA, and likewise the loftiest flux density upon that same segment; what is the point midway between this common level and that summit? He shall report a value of 14.0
